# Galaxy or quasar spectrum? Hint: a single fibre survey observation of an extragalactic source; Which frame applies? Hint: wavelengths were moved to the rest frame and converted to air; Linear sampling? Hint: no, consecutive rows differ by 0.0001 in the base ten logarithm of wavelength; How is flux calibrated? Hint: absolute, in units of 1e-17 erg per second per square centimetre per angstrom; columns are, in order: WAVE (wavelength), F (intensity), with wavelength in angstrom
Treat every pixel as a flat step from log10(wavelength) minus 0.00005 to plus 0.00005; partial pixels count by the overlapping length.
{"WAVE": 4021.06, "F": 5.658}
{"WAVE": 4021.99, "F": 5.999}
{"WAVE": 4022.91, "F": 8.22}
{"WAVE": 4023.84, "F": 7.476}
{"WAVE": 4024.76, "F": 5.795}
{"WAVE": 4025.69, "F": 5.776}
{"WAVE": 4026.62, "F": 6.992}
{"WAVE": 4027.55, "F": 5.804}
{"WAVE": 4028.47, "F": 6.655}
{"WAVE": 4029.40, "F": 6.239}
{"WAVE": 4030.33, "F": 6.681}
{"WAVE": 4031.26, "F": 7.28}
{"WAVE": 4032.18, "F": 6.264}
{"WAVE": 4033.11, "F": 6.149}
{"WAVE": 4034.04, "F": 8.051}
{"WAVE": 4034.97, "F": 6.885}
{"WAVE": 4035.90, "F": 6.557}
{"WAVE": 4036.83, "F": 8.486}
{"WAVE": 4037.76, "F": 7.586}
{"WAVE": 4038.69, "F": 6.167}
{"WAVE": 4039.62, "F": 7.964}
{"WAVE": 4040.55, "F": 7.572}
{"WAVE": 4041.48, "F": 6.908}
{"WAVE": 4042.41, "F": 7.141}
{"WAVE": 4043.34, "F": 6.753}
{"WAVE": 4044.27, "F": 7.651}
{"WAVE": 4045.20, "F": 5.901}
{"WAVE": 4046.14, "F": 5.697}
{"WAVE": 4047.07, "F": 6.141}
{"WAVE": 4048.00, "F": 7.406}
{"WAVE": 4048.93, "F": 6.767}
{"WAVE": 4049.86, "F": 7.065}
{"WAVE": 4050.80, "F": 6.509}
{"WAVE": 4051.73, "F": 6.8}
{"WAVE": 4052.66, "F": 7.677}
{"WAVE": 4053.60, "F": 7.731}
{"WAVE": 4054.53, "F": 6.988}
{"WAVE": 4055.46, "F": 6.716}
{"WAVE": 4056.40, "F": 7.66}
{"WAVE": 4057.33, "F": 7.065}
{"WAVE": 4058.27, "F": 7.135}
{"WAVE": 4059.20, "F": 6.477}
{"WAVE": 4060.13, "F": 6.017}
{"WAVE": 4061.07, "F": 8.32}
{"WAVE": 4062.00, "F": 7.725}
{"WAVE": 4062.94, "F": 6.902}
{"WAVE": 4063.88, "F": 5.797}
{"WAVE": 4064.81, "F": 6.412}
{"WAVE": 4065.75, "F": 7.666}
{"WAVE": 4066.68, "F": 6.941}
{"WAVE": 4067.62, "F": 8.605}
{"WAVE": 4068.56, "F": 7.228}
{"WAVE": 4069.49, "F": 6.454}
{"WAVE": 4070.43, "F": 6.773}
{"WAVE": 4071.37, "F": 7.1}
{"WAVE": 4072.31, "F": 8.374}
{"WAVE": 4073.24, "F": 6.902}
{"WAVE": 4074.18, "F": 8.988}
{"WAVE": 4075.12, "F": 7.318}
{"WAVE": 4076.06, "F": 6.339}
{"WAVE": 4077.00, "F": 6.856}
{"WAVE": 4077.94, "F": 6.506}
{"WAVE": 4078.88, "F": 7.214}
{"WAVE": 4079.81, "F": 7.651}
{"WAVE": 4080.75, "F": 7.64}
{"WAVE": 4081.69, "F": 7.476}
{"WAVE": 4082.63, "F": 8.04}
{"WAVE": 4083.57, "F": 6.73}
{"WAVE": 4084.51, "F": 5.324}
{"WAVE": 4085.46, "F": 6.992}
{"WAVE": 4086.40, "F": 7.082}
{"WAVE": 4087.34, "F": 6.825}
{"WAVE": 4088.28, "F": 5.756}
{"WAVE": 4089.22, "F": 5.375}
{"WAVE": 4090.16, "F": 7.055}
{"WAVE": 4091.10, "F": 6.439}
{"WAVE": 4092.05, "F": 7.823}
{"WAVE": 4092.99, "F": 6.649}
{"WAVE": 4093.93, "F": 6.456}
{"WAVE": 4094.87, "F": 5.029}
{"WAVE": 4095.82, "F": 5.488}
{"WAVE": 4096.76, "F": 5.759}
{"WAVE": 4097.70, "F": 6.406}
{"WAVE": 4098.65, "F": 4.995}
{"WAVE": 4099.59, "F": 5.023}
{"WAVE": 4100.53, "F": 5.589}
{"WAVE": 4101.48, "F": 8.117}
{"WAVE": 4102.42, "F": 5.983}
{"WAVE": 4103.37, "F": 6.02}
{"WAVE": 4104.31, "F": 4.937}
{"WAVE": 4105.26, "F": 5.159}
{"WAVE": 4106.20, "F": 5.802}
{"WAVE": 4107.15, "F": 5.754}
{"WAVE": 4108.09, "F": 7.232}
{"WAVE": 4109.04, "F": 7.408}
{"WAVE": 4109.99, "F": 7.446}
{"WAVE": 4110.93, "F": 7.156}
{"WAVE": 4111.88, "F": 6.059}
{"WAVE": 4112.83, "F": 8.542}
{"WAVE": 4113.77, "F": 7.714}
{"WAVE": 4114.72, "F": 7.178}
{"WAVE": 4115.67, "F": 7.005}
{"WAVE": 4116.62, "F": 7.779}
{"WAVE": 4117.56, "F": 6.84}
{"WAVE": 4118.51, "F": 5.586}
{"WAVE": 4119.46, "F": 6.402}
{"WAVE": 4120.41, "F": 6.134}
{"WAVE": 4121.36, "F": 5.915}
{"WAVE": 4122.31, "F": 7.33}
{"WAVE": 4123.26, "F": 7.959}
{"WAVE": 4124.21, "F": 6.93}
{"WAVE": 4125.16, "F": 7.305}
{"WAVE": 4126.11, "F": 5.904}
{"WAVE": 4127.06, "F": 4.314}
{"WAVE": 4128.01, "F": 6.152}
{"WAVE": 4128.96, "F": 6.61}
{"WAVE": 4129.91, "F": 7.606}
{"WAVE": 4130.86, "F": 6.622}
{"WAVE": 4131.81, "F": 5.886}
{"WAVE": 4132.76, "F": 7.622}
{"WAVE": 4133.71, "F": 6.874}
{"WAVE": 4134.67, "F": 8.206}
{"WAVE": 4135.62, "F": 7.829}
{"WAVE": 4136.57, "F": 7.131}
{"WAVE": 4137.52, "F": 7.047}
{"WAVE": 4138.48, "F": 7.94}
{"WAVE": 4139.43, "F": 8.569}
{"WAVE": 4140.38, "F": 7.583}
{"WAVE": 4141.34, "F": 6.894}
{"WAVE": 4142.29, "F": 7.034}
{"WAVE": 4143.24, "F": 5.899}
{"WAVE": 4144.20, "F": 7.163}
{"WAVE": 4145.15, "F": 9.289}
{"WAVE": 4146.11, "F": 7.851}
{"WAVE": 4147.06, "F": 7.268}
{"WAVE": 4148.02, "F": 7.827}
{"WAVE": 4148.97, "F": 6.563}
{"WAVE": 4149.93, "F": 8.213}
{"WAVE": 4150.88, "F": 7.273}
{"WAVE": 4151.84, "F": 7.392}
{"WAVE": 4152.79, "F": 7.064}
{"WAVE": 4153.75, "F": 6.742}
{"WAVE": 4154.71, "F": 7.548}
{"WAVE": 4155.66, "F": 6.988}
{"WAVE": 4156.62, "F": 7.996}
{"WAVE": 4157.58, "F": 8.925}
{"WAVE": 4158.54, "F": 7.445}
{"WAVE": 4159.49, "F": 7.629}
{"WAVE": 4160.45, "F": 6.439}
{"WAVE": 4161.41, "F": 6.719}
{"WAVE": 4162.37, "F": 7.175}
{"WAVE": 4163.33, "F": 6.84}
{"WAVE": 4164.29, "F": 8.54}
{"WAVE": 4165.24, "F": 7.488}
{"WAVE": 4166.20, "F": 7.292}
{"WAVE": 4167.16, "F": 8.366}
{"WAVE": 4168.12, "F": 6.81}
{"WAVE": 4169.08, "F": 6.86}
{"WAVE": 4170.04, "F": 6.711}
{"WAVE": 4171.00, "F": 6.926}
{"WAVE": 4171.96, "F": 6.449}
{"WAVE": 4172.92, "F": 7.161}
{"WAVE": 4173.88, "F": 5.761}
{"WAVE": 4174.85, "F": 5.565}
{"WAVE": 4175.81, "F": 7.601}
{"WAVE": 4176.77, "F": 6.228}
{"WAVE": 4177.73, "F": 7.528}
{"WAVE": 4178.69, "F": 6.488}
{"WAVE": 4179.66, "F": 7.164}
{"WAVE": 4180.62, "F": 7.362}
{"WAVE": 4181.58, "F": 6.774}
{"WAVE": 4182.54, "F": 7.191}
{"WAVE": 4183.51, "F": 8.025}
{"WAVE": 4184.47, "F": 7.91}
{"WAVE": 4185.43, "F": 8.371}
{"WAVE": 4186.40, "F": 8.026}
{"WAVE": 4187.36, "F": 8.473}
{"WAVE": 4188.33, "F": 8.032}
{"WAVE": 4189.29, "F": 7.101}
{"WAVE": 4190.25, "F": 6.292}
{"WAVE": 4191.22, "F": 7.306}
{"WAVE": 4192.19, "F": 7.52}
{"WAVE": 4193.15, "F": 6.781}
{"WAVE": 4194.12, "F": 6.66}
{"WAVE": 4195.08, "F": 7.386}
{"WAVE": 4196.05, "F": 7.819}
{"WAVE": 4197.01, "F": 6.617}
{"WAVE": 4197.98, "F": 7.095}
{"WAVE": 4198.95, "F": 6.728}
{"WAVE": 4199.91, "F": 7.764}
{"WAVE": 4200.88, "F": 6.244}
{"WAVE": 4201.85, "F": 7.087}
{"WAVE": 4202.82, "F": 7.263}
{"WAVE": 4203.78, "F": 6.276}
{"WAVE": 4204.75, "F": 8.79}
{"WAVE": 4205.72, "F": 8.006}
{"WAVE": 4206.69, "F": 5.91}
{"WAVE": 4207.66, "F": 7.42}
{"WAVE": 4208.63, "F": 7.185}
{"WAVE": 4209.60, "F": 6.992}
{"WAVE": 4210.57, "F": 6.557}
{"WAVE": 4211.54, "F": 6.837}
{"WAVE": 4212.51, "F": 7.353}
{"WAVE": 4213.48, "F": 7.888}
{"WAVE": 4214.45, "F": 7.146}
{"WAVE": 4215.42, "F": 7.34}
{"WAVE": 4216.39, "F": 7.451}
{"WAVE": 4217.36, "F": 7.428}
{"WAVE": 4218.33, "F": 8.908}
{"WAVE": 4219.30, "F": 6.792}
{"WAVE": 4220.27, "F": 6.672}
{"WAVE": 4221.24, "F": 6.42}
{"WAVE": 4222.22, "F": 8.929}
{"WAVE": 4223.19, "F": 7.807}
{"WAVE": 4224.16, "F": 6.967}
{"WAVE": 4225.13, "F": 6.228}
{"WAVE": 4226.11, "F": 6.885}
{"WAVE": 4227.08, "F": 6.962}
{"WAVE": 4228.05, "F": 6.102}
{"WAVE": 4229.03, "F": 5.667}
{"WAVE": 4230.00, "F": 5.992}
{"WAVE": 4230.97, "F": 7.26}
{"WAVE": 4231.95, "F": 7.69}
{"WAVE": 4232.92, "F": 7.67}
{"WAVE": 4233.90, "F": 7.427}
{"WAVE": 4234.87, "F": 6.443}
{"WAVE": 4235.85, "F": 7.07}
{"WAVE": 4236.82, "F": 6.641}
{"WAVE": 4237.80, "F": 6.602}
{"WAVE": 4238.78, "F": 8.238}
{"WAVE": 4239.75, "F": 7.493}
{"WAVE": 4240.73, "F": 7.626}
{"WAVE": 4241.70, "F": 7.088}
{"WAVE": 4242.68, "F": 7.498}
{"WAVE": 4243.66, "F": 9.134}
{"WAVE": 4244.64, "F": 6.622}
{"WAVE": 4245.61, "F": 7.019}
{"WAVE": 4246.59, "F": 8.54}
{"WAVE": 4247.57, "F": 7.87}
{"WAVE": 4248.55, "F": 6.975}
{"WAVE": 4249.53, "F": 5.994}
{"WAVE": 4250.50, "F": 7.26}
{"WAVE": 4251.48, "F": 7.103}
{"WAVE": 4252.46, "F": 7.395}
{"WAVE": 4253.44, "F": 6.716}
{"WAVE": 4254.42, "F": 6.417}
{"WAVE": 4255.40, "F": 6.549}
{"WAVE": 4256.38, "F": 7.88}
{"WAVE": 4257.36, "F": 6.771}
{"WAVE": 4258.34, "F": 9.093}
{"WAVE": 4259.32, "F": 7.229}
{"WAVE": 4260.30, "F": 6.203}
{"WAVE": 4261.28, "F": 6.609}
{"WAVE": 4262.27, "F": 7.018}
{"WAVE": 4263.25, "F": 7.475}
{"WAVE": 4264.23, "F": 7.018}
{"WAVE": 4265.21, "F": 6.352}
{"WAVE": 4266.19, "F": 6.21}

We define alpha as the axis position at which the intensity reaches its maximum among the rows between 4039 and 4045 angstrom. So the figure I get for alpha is 4039.62 angstrom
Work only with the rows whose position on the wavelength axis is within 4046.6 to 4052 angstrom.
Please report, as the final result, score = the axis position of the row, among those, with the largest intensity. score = 4048.00 angstrom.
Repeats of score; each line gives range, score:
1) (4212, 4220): 4218.33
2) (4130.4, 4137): 4134.67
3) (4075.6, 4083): 4082.63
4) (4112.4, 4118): 4112.83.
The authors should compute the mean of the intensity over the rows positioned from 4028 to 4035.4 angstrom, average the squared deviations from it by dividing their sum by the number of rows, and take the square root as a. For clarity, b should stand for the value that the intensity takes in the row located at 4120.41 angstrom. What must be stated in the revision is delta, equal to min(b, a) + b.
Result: 6.7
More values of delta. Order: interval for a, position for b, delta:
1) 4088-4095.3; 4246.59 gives 9.4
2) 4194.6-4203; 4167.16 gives 8.9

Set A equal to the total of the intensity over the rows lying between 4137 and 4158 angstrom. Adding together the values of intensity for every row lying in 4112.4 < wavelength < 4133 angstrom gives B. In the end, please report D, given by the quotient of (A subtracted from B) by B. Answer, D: -0.11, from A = 165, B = 149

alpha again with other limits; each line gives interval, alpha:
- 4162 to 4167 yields 4164.29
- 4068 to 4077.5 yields 4074.18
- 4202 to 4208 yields 4204.75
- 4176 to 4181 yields 4177.73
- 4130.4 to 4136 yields 4134.67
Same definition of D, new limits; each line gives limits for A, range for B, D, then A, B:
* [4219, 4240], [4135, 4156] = 0.06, 154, 163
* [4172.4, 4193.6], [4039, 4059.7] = -0.03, 159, 154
